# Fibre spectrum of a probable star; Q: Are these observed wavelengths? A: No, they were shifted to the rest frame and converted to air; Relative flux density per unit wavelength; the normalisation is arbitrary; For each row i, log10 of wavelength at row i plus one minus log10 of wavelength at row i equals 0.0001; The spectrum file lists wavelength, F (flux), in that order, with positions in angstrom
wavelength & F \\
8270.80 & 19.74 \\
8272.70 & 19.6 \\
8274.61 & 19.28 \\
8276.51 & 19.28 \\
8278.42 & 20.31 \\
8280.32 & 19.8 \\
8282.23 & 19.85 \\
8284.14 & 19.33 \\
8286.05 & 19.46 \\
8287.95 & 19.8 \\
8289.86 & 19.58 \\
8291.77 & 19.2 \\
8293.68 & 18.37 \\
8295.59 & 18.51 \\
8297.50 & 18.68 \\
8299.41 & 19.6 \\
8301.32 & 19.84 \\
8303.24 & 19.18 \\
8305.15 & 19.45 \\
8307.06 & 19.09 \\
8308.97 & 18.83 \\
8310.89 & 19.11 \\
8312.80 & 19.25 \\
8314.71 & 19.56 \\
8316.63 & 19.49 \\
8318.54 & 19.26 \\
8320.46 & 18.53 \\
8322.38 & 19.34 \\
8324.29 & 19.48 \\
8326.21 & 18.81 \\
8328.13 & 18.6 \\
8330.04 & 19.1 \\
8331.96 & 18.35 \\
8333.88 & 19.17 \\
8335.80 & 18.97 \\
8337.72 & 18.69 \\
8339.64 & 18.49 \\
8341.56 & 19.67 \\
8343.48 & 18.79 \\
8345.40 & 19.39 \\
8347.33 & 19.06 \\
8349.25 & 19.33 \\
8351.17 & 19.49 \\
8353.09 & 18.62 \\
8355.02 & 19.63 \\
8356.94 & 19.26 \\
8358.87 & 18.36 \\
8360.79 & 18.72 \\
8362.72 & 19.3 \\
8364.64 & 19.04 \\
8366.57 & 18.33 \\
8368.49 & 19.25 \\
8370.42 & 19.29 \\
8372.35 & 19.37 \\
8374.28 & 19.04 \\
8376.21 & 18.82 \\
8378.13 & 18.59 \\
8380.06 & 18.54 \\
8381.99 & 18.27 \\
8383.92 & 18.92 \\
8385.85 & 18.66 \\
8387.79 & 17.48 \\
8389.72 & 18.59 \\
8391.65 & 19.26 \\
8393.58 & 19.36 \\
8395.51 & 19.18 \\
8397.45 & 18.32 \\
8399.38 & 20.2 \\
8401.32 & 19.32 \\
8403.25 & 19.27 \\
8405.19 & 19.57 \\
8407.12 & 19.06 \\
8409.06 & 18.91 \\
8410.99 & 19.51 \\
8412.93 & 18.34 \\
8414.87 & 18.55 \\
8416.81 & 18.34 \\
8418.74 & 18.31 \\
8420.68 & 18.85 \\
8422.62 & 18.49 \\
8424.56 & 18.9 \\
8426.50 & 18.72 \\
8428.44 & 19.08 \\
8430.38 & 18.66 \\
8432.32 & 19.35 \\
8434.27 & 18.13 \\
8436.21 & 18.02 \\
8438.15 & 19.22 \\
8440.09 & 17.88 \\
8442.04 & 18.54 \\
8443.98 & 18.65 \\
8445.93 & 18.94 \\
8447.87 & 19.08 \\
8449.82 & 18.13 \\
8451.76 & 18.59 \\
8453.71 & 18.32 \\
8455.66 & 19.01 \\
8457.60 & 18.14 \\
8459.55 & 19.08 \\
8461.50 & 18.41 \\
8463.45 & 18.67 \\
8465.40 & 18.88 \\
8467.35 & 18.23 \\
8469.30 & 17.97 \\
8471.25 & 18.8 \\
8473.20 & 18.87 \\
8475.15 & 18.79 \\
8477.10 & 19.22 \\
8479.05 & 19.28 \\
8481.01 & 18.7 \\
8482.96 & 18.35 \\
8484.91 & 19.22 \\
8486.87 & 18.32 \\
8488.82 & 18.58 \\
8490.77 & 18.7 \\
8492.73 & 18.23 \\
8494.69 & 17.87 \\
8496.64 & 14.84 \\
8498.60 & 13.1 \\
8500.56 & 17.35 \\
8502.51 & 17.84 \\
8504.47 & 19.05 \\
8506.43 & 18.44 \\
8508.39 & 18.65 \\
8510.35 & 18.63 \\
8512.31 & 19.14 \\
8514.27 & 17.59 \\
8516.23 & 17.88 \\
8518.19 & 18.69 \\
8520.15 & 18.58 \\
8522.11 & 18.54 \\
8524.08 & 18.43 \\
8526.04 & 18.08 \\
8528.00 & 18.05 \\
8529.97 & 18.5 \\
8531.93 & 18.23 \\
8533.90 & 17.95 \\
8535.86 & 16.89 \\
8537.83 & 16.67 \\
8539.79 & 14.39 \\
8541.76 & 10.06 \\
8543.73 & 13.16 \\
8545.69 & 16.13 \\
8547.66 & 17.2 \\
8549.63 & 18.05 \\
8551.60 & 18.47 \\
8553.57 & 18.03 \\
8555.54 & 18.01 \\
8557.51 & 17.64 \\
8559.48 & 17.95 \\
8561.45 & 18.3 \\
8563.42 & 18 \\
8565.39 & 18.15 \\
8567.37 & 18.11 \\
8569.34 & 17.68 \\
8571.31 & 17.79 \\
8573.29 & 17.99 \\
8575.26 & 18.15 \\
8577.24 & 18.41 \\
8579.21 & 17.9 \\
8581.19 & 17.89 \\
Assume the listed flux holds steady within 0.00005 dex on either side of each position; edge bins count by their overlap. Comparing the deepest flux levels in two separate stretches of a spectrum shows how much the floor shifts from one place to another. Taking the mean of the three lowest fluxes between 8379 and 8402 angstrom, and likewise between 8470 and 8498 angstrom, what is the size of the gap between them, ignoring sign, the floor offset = 1.0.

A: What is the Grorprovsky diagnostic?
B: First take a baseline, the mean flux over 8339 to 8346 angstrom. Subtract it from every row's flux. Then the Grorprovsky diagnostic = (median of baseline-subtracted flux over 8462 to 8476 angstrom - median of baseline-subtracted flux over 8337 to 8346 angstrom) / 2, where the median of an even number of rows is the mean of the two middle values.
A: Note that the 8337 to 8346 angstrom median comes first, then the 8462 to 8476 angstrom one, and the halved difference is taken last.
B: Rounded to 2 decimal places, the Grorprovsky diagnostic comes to 0.00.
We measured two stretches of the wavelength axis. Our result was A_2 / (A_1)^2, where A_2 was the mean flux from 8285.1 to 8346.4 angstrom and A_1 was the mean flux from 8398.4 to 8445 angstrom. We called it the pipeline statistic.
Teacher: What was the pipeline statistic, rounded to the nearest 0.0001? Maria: 0.0539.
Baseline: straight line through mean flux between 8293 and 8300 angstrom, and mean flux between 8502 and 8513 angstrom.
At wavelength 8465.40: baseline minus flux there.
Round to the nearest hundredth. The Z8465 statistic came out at -0.22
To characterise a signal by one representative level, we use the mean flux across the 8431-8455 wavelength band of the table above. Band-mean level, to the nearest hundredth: 18.57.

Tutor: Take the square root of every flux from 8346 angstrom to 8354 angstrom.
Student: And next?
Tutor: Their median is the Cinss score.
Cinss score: 4.38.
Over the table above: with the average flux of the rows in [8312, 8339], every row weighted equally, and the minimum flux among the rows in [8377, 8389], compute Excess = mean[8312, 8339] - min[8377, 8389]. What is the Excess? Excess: 2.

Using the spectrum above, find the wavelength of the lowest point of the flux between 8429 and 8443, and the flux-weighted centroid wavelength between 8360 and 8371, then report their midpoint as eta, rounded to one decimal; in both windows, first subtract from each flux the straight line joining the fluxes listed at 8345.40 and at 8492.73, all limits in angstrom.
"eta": 8402.0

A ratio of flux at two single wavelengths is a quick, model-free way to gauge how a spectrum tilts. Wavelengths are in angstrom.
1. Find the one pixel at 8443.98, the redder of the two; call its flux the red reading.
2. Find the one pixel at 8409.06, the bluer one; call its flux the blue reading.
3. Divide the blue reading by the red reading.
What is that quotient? 1.01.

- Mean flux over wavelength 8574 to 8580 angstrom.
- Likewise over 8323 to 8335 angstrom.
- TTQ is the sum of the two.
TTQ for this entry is 37.1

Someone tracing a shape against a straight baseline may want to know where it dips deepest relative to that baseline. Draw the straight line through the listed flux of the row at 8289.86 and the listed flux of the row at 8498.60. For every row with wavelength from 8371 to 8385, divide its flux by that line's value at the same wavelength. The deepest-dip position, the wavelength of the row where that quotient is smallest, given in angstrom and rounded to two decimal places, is 8381.99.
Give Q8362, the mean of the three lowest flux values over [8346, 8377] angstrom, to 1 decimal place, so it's 18.4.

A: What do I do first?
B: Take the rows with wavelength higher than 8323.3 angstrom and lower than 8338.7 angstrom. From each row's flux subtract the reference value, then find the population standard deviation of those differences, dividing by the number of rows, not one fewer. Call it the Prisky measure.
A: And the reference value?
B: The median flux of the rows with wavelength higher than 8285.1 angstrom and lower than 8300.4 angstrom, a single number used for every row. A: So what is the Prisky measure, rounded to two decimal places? 0.34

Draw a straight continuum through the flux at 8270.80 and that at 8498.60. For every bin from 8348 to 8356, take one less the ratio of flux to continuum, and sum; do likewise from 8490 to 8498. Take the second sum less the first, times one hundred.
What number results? -82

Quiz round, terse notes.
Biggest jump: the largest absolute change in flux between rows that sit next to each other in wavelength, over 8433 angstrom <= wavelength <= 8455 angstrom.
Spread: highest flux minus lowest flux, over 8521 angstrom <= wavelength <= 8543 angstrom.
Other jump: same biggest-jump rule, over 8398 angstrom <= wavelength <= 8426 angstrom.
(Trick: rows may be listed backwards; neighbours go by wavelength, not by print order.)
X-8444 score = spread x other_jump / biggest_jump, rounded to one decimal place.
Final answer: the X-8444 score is 7.4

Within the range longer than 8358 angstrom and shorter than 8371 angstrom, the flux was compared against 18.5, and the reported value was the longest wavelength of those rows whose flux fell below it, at 8366.57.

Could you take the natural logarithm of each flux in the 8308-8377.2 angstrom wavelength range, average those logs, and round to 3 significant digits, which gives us 2.95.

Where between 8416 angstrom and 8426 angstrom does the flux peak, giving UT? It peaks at 8424.56 angstrom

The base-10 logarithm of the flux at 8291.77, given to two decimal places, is 1.28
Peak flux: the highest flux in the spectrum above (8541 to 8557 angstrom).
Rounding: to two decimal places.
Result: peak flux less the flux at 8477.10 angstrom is -0.75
